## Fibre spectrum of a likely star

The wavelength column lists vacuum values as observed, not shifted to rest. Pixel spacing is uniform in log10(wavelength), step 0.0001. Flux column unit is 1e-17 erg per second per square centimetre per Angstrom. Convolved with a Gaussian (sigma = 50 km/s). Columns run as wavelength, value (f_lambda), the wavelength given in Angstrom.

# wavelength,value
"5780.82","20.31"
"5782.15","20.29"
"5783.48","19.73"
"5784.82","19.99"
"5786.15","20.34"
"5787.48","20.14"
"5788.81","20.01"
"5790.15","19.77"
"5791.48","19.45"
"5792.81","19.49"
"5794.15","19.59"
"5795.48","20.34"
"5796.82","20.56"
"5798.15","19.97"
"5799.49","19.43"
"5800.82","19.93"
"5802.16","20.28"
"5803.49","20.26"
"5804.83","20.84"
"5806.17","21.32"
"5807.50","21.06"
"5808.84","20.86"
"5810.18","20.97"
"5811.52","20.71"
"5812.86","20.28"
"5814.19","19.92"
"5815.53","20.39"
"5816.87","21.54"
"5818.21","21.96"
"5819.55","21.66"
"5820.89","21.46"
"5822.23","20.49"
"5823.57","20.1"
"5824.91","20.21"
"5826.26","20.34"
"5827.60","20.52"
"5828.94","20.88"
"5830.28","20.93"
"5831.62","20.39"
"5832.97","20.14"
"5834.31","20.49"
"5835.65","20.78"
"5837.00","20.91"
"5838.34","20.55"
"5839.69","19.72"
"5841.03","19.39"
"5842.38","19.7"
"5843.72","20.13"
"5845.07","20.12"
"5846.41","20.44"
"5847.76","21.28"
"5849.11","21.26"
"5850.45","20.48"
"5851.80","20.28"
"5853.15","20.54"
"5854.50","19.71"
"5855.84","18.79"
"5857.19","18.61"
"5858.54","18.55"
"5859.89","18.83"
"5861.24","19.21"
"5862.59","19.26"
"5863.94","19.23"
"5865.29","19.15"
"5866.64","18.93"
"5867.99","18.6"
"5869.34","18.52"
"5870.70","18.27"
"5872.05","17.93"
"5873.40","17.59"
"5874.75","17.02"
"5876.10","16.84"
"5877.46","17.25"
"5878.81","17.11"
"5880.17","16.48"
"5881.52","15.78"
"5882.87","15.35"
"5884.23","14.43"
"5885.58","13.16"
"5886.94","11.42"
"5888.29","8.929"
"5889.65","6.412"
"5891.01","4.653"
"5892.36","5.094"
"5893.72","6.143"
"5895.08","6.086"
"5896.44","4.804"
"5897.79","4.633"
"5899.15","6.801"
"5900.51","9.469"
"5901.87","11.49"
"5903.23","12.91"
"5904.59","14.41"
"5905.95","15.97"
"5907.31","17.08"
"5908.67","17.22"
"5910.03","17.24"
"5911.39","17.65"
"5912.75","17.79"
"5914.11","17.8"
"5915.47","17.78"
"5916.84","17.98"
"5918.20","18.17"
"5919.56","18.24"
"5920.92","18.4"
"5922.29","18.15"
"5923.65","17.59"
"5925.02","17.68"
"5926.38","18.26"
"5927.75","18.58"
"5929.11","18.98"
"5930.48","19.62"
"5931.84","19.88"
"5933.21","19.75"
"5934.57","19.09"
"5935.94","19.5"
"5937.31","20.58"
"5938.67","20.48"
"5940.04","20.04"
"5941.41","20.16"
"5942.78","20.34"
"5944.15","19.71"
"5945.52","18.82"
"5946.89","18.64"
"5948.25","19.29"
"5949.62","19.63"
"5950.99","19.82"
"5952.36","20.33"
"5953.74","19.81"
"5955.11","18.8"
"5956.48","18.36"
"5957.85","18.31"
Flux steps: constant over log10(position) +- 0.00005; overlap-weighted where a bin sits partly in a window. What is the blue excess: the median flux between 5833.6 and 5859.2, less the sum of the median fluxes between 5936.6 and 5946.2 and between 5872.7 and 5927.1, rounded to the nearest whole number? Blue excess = -17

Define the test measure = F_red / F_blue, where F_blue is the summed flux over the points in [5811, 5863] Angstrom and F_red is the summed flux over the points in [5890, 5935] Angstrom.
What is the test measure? 0.61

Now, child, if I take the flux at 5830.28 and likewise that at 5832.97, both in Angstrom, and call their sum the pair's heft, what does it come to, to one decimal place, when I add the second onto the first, 41.1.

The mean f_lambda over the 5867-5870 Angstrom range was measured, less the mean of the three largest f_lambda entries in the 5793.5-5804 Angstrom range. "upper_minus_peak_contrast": -1.8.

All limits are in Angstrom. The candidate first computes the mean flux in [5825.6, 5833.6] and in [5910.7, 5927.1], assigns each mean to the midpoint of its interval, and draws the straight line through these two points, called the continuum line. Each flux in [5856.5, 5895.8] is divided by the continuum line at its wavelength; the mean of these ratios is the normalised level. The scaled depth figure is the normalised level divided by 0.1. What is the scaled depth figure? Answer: 7.8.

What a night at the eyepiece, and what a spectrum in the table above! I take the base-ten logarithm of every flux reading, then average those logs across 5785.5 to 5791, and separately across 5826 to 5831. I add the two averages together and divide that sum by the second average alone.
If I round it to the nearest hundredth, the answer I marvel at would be 1.99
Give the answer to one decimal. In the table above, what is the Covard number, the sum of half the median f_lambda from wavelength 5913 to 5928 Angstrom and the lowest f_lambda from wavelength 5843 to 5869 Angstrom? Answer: 27.6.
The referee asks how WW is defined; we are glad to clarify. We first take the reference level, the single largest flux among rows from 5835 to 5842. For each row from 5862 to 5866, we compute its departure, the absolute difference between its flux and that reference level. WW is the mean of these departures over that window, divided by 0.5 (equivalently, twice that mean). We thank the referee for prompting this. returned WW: 3.4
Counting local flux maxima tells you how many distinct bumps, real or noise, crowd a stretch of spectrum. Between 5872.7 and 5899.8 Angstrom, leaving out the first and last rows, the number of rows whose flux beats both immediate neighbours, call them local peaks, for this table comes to 2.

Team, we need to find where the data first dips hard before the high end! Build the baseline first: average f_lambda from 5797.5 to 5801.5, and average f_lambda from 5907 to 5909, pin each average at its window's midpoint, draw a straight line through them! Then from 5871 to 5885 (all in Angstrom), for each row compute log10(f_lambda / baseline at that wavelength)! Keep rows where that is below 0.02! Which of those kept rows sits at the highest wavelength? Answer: 5884.23 Angstrom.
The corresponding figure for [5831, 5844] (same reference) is 5841.03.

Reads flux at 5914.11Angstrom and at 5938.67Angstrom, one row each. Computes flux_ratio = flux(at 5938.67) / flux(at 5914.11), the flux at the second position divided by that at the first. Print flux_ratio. 1.15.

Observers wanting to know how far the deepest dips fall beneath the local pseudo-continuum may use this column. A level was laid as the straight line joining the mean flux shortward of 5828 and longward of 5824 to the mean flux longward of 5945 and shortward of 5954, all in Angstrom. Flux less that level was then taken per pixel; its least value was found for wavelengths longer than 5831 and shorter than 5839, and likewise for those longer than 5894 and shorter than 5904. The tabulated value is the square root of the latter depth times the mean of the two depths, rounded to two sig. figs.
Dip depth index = 11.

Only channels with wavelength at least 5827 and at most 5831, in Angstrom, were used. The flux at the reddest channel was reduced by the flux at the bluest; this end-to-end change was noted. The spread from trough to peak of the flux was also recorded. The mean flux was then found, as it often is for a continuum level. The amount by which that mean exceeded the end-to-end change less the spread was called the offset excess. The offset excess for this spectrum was 20.8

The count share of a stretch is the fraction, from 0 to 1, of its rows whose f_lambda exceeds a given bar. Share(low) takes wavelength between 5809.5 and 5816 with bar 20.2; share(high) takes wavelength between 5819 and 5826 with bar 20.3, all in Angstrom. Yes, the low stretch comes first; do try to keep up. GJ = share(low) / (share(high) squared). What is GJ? 2.2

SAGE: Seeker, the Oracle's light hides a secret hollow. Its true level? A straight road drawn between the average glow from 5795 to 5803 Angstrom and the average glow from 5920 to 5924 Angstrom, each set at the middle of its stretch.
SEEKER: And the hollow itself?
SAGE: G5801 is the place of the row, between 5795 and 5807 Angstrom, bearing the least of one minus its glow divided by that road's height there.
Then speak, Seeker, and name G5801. 5806.17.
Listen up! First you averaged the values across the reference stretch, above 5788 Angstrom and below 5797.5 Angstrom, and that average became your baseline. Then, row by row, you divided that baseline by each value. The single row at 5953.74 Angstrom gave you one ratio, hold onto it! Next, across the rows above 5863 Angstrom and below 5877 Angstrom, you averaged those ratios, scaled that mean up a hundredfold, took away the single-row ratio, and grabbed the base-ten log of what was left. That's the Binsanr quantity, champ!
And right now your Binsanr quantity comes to 2.04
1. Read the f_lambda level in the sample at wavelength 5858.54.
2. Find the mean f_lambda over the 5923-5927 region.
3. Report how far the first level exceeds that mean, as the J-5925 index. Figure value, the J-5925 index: 1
